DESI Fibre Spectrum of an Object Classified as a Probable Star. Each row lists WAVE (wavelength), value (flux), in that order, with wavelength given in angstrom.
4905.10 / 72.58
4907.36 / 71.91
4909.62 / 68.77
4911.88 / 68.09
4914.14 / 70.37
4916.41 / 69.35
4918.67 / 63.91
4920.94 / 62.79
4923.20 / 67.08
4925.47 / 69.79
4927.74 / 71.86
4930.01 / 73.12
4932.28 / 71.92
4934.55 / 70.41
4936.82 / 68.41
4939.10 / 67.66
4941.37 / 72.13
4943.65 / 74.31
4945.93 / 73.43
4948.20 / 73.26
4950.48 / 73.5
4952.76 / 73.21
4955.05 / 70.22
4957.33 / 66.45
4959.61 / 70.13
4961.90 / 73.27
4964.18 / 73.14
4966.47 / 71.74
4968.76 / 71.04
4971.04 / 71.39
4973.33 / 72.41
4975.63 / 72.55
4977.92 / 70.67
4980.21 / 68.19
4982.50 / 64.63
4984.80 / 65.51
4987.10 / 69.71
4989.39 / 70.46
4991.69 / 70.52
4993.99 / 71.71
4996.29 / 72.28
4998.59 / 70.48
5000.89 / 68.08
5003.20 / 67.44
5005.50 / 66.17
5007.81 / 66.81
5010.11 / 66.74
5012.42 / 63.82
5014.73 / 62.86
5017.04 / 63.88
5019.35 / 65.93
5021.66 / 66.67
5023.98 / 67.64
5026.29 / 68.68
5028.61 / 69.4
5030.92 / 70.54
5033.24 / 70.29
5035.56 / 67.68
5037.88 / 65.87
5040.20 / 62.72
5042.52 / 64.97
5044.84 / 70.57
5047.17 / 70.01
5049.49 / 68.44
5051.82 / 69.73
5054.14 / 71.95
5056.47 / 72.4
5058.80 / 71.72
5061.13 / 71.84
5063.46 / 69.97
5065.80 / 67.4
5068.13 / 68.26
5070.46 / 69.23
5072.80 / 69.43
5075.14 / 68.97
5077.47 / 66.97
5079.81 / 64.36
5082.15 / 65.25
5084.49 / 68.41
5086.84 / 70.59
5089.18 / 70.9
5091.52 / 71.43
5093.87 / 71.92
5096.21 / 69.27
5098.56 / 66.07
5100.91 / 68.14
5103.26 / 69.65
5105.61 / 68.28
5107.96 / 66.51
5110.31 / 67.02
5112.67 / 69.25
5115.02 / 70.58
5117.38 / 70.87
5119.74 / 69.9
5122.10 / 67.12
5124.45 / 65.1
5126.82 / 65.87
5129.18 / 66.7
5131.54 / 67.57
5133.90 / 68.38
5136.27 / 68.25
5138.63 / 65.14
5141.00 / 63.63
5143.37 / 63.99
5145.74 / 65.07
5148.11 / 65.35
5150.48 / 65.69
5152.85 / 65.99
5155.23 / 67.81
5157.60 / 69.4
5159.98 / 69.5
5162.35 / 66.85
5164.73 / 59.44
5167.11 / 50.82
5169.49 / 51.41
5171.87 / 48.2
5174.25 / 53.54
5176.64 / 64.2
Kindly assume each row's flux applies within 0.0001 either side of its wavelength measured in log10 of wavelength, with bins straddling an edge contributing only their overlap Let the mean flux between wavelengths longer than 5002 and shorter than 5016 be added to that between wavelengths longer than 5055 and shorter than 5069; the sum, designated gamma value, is 135.9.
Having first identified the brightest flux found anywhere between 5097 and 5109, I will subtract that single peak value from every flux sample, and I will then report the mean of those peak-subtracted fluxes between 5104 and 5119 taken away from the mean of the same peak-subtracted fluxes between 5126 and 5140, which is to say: -1.8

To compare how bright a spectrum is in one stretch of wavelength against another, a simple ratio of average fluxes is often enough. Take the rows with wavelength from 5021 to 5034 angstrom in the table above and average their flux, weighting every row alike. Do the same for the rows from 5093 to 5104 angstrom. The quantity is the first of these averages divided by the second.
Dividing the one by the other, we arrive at 1.00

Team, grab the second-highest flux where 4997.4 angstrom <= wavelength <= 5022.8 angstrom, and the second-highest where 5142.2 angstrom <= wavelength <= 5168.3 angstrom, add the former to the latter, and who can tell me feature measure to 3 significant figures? 137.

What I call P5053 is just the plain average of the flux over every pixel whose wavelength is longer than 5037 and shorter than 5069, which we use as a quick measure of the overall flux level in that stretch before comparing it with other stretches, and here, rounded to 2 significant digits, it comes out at 69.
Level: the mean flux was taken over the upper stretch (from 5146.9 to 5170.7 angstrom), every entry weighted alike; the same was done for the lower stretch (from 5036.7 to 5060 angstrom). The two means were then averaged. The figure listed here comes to 66.0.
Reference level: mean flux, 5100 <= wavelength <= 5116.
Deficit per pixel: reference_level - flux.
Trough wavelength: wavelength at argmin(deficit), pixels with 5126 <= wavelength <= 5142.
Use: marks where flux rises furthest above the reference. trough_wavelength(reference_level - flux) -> 5133.90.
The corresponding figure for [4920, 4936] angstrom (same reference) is 4930.01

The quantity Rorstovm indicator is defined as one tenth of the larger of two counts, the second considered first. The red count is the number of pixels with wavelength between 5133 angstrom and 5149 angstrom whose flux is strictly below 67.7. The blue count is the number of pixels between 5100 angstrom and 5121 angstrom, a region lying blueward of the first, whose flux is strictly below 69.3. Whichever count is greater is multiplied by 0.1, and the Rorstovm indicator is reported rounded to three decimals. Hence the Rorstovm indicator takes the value 0.500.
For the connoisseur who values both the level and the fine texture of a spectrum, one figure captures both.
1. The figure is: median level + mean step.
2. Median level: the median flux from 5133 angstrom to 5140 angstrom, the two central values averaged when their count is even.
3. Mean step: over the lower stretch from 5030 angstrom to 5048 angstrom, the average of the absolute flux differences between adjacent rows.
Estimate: 70.6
